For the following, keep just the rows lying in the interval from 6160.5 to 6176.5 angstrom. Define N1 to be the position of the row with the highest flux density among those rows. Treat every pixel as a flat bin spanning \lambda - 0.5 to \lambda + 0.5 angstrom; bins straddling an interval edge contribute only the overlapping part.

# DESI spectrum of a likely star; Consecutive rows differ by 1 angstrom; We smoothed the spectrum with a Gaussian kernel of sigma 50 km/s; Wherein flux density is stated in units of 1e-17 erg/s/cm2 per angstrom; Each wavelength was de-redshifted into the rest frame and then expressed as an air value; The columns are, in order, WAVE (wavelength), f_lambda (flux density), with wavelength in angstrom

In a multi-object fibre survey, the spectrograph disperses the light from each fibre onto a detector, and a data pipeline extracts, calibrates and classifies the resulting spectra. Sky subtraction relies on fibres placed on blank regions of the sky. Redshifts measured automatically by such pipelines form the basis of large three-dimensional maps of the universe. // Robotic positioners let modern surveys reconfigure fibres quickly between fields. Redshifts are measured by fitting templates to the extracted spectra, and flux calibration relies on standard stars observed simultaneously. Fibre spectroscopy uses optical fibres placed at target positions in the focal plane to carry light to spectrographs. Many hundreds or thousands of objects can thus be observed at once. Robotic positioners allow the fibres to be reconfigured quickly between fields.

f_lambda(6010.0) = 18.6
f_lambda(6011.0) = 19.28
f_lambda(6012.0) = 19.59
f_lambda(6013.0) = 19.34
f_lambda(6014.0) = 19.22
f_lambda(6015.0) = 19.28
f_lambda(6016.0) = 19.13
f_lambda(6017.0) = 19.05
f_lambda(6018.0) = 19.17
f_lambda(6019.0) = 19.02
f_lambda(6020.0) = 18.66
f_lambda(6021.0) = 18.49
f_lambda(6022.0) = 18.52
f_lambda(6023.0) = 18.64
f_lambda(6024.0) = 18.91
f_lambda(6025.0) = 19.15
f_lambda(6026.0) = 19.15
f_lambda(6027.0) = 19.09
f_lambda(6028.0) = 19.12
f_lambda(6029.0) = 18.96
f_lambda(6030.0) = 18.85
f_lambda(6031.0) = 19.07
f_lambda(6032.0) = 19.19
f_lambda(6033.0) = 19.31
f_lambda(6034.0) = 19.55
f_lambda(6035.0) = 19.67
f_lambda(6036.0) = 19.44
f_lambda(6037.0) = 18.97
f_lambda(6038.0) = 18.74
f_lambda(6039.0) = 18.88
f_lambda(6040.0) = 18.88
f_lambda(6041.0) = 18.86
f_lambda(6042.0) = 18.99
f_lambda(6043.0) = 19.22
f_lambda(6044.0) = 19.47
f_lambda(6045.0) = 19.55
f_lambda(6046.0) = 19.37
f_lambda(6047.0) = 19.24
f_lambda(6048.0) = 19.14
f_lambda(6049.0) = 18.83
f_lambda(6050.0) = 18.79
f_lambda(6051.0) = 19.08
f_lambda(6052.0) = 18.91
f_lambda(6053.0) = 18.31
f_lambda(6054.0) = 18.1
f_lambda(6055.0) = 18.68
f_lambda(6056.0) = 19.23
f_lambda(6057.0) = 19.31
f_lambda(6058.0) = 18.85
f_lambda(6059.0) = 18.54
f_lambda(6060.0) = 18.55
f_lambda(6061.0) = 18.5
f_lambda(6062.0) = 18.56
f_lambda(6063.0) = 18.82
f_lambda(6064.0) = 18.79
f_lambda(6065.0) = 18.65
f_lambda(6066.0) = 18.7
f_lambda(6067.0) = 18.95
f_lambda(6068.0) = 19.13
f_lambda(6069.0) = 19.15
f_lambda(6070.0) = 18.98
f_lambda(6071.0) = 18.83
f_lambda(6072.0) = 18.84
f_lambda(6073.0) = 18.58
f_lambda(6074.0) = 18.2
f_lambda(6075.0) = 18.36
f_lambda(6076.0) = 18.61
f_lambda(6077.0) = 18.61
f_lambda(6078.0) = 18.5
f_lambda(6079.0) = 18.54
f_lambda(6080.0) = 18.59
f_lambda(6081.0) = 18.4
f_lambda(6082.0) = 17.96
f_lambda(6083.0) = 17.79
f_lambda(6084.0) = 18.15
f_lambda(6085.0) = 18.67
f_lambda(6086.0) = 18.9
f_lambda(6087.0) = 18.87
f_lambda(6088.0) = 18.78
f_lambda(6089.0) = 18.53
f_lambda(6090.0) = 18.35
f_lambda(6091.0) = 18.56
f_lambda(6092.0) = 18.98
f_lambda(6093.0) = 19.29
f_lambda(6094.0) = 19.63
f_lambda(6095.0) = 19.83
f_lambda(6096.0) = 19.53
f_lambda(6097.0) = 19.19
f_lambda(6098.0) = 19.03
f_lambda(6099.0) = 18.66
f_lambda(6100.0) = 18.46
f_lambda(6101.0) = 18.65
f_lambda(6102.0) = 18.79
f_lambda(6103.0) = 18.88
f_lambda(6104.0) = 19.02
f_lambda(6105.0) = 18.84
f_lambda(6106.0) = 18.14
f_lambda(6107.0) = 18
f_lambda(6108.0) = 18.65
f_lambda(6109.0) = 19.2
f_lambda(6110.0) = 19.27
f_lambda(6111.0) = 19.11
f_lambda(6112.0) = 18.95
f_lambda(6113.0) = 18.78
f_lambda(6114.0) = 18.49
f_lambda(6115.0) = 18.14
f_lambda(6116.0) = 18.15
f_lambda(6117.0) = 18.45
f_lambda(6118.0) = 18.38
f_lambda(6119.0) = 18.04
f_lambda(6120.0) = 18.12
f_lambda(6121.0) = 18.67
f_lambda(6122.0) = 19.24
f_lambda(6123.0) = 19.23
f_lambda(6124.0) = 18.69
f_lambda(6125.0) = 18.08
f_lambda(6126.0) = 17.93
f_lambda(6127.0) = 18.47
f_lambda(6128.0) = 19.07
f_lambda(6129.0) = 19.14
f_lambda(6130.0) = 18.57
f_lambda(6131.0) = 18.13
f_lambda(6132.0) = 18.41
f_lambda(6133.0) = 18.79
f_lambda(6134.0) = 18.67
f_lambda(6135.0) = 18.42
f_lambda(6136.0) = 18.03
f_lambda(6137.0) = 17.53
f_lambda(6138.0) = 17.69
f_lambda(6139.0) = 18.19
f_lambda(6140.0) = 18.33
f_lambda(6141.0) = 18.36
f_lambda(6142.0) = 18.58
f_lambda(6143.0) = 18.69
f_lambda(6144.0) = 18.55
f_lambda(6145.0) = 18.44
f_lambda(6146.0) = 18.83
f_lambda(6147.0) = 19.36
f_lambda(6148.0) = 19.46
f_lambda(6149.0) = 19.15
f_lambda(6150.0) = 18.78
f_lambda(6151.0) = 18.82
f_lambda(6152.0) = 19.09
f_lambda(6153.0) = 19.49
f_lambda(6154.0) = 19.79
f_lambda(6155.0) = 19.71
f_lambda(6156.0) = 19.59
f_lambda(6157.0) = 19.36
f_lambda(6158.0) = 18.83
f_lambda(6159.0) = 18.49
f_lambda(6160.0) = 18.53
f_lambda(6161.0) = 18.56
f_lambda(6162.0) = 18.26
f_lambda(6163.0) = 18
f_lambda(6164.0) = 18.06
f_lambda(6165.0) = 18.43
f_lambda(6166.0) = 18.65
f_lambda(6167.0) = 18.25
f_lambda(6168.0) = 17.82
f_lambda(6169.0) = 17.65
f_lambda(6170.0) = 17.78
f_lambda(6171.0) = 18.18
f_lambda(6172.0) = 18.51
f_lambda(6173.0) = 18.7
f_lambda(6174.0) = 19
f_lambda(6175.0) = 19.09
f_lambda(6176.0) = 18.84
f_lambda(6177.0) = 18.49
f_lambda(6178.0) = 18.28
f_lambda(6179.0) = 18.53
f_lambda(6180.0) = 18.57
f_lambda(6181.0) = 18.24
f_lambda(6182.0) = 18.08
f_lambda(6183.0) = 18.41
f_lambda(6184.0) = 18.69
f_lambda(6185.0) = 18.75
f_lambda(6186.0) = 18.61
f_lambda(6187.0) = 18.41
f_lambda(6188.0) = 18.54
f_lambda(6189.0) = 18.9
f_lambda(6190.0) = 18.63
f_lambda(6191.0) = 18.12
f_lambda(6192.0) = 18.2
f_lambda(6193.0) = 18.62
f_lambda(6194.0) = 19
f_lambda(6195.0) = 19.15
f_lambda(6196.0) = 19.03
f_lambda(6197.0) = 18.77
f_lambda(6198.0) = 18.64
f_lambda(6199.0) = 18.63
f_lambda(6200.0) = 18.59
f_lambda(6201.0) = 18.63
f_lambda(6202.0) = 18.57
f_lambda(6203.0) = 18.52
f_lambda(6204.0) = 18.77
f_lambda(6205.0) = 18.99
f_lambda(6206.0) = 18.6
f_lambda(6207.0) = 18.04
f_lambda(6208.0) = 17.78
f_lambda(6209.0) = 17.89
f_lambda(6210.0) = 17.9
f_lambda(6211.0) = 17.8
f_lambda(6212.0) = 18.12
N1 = 6175.0 angstrom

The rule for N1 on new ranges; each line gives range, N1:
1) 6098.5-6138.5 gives 6110.0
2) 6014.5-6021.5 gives 6015.0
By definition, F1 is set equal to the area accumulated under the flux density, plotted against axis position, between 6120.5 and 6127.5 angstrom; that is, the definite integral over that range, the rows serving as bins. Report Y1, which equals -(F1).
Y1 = -130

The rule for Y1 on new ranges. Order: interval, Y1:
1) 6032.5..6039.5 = -135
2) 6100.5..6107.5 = -130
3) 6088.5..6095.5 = -133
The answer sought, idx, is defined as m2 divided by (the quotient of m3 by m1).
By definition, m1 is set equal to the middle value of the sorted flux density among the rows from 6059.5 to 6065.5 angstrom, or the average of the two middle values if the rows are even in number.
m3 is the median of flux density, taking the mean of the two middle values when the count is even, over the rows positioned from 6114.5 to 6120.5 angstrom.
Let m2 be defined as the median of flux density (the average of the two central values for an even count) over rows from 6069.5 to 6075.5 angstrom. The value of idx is 19.2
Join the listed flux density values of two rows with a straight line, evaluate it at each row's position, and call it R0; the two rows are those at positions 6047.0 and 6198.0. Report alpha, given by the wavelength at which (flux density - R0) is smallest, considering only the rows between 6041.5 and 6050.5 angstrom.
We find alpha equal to 6050.0 angstrom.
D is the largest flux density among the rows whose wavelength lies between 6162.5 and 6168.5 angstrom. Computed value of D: 18.65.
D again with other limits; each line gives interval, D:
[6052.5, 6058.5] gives 19.31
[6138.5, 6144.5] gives 18.69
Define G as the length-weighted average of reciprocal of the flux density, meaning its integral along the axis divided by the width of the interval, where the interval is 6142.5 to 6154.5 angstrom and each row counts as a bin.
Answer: 0.0526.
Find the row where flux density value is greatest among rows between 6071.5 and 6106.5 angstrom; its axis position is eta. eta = 6095.0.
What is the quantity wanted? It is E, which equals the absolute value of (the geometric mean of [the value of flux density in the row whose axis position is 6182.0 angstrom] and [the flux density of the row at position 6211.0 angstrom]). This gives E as 17.9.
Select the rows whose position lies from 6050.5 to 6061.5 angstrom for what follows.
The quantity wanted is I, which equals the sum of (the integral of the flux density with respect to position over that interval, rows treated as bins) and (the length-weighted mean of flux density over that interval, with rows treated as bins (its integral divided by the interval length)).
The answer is 225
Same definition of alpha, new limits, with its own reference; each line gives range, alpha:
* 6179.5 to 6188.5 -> 6182.0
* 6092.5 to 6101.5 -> 6100.0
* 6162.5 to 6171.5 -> 6169.0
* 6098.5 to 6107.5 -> 6107.0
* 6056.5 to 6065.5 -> 6061.0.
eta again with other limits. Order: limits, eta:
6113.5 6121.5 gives 6121.0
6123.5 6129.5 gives 6129.0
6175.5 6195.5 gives 6195.0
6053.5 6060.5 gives 6057.0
